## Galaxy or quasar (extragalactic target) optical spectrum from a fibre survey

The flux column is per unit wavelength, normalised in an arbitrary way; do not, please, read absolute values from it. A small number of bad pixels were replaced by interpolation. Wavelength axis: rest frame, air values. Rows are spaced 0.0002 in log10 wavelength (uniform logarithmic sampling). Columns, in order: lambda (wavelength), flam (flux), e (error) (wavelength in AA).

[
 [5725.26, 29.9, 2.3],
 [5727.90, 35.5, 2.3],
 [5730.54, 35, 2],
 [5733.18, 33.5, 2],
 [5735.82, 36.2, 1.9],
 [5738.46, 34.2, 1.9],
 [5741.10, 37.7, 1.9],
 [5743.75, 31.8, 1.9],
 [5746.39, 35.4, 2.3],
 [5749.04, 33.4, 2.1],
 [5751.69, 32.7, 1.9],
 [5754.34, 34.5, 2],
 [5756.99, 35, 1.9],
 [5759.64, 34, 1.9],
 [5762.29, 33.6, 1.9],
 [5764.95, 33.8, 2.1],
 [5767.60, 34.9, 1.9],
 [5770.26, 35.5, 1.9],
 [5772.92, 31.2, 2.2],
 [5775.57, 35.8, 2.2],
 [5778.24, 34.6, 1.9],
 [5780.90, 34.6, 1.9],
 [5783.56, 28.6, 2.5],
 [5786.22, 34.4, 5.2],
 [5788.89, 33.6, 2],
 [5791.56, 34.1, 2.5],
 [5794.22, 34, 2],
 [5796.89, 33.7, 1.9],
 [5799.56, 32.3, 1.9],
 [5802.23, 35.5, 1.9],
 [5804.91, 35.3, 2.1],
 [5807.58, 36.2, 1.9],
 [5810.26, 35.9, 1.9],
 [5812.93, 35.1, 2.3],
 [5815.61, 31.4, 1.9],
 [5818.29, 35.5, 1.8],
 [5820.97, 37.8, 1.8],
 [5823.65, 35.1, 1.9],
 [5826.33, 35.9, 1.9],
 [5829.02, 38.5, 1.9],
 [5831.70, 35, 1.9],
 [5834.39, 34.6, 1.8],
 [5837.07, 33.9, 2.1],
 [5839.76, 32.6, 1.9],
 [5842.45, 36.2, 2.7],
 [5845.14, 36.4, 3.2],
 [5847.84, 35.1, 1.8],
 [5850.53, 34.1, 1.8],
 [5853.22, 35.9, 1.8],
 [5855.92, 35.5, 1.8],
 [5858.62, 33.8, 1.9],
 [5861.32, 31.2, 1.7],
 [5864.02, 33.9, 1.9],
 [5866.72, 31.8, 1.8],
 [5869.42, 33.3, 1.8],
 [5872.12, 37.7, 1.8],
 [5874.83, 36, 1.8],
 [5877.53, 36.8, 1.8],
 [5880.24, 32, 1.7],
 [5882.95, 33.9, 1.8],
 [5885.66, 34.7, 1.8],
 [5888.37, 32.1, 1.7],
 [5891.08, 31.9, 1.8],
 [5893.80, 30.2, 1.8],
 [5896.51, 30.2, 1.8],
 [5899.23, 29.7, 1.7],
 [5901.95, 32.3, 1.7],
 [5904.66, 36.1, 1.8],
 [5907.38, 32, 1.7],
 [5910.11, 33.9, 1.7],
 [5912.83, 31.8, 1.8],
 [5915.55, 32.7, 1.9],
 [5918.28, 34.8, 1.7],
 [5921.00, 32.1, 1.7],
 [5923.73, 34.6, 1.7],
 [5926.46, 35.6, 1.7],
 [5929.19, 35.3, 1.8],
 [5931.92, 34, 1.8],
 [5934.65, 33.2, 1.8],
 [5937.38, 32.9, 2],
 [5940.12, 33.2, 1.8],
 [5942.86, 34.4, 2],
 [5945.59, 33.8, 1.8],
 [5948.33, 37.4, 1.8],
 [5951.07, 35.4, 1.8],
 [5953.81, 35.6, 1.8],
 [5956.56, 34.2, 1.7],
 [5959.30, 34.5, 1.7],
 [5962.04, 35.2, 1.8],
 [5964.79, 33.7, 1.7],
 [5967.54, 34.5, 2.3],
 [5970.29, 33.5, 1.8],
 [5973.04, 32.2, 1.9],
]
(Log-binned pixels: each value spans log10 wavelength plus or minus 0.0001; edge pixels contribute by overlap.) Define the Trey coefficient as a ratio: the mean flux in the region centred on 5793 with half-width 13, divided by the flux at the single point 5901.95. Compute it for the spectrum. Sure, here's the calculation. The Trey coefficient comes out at 1.04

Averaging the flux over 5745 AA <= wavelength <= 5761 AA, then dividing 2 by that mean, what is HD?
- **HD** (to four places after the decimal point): 0.0585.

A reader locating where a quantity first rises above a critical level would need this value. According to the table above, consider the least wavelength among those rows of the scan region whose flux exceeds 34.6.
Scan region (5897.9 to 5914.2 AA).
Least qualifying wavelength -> 5904.66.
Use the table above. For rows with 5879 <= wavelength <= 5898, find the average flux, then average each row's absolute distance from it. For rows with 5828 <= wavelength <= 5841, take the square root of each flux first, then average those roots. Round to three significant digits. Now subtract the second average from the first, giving -4.67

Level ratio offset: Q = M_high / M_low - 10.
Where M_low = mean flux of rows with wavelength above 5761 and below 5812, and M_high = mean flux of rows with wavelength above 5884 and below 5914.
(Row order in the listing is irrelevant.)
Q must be -9.05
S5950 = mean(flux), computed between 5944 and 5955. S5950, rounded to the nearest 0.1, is 35.5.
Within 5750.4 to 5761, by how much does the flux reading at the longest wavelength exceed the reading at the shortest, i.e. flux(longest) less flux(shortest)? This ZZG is 1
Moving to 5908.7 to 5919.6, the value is 1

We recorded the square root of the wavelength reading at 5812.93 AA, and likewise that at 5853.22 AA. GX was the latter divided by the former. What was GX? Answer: 1.011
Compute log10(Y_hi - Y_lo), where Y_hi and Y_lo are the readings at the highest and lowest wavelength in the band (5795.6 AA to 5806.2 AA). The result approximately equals 0.20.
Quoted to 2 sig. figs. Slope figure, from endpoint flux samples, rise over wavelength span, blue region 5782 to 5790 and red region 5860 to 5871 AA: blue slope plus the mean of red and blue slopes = 1.5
